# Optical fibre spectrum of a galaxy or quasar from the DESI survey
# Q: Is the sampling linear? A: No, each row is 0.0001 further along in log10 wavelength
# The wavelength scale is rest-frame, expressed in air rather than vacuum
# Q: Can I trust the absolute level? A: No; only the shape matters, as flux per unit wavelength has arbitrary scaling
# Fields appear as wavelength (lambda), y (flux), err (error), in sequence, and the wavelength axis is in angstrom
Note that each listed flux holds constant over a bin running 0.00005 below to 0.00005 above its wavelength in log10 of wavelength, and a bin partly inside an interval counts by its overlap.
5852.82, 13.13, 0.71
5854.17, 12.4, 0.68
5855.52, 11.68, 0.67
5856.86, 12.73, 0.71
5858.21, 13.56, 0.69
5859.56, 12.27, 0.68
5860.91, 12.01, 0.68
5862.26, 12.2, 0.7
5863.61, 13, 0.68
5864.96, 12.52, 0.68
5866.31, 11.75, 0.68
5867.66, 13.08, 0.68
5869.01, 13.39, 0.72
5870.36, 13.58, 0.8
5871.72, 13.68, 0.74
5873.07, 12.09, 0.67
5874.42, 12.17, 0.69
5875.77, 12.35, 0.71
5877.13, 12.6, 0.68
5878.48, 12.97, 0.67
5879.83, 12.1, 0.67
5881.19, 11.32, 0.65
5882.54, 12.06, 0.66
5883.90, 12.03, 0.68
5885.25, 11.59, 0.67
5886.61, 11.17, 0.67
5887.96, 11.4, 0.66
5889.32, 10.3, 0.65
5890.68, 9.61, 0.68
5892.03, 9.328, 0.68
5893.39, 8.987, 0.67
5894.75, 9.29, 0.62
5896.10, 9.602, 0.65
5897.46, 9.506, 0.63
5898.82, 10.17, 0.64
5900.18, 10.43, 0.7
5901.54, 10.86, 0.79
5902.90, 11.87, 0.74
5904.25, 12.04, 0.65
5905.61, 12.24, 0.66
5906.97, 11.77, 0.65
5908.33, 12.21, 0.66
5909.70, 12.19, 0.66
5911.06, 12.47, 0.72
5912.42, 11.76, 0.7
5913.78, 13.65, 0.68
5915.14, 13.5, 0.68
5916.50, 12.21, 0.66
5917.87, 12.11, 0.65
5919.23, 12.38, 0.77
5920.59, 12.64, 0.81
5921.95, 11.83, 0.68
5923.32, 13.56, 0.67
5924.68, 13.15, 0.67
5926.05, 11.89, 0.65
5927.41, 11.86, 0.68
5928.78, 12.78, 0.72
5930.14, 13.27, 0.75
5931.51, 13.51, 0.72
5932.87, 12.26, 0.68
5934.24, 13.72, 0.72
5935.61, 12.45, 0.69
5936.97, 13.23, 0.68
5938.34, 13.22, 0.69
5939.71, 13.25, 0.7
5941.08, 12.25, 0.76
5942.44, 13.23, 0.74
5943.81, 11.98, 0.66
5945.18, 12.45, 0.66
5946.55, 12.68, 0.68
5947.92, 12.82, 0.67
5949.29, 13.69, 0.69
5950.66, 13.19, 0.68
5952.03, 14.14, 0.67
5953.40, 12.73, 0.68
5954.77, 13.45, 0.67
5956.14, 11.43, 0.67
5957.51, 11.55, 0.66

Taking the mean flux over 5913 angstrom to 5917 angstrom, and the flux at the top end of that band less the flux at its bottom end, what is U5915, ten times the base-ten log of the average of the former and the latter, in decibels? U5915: 7.7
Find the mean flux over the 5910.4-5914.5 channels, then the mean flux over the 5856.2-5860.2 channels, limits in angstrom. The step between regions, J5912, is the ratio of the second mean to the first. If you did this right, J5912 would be 1.02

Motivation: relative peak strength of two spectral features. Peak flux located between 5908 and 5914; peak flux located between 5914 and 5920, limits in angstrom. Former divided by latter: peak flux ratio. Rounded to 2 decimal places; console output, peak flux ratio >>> 1.01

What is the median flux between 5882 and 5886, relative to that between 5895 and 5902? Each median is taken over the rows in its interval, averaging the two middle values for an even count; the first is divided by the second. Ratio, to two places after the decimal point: 1.18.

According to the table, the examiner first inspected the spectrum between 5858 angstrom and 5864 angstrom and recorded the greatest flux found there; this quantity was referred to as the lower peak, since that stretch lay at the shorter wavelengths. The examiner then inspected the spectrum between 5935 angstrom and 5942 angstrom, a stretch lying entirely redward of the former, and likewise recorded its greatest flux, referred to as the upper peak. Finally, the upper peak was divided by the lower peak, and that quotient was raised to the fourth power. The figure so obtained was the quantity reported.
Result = 0.91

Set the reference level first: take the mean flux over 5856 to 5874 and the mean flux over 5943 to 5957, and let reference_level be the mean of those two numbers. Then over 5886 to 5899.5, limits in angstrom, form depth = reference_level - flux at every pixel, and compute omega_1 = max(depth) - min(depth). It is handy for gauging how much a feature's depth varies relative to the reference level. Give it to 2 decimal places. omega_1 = 2.41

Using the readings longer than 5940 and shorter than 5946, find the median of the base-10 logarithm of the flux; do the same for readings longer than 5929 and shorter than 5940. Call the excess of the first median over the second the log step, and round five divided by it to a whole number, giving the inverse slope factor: -165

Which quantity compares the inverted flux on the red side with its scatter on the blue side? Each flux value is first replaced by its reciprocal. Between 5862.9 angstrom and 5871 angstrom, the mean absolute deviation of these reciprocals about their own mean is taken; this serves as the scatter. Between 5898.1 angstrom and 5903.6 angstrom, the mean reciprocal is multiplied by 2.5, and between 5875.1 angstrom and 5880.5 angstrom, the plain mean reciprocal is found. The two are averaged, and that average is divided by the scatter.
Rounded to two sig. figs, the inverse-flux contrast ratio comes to 50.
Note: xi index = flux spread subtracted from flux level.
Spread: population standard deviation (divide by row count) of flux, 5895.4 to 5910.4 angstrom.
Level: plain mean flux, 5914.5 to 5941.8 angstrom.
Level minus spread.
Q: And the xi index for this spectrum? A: 11.7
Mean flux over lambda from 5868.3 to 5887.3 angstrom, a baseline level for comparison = 12.4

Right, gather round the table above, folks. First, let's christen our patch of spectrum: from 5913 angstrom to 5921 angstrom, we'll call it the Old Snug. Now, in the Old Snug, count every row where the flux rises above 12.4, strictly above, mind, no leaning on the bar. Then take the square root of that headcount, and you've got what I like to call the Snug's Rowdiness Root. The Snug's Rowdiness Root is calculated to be 1.73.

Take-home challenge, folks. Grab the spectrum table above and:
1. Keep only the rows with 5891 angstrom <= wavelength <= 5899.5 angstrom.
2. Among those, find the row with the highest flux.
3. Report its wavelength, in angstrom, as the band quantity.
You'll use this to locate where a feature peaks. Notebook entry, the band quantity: 5898.82 angstrom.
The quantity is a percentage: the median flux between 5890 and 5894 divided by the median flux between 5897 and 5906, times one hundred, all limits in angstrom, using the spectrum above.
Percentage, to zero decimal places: 86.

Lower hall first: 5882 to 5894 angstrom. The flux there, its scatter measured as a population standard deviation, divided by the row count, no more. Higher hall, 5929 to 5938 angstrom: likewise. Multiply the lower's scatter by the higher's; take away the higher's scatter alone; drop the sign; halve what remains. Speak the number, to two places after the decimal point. 0.03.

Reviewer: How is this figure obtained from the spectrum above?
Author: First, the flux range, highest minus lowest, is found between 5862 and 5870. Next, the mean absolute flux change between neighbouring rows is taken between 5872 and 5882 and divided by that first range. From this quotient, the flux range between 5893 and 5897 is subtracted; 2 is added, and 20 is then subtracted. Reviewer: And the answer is -18.4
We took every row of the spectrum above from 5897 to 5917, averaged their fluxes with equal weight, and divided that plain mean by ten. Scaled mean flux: 1.18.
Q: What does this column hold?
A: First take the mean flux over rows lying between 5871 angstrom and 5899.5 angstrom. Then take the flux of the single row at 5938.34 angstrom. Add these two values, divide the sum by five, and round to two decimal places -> 4.88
